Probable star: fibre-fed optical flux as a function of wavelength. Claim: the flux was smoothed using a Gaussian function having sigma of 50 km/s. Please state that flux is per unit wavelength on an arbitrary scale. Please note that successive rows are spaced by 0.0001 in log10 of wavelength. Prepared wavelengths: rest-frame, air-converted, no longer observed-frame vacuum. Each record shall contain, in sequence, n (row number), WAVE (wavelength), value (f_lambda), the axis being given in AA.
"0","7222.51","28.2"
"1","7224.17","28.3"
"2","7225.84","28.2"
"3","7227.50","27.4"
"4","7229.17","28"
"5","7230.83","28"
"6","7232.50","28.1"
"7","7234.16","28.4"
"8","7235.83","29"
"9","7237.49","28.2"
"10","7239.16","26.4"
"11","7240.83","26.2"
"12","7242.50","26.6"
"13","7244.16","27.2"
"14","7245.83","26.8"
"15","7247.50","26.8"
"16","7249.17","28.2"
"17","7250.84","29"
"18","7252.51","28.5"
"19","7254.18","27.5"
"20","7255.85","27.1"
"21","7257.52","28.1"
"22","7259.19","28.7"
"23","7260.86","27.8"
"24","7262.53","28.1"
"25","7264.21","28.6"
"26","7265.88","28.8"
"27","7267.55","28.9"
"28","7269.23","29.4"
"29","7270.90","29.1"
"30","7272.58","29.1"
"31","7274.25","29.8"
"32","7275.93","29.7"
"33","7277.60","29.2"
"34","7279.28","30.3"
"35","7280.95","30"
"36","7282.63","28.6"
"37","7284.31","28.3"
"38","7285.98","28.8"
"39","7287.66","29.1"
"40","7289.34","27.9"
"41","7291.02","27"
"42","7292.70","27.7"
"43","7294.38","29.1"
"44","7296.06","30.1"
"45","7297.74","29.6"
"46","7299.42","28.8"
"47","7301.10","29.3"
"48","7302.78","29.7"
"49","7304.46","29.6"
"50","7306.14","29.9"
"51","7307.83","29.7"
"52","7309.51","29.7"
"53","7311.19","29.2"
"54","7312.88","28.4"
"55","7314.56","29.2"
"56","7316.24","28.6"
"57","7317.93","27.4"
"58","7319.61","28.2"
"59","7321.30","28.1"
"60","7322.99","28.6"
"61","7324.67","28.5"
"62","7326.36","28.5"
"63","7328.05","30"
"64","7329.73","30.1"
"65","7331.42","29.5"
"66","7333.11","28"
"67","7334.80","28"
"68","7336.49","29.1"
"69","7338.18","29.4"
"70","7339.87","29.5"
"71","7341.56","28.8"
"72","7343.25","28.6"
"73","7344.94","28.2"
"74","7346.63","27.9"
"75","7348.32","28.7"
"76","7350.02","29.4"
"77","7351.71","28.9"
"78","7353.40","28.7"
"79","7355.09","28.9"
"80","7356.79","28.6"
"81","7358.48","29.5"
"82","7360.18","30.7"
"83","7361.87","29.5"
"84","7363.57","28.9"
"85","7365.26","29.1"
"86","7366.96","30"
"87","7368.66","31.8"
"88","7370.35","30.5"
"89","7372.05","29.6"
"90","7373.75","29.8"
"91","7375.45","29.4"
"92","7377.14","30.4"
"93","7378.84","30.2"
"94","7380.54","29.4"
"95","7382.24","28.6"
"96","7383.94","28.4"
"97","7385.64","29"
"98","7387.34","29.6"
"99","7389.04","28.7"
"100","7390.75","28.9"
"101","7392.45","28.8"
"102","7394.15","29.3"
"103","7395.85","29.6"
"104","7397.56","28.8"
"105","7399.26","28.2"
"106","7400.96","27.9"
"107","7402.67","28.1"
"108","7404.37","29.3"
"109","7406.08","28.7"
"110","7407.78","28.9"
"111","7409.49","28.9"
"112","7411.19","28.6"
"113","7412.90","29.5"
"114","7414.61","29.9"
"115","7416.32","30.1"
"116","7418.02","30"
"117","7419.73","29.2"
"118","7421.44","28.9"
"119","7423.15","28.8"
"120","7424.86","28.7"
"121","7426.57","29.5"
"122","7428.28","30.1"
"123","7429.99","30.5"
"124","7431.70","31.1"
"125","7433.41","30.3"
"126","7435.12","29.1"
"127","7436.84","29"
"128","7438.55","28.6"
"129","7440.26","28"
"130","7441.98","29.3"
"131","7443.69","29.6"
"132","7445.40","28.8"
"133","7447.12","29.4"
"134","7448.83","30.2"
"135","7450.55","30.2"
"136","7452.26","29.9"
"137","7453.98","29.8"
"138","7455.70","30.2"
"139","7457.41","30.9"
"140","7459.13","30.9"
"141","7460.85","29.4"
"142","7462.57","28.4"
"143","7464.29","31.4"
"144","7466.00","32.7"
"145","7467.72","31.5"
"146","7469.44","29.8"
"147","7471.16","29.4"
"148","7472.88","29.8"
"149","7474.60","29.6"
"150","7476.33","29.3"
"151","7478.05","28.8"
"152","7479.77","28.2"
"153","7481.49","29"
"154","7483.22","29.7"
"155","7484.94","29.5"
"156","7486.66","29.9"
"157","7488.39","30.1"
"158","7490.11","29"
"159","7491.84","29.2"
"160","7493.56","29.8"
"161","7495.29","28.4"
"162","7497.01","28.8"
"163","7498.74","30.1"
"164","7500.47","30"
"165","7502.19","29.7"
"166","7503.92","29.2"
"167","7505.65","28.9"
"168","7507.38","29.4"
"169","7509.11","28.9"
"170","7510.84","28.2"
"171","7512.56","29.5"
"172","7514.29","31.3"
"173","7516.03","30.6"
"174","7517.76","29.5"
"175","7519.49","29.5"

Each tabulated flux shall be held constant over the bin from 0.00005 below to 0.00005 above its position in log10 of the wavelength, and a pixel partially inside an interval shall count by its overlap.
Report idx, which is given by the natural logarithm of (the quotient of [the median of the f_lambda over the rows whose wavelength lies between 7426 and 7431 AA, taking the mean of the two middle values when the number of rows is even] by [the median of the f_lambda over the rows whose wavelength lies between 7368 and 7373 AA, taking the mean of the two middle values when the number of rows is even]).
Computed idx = -0.013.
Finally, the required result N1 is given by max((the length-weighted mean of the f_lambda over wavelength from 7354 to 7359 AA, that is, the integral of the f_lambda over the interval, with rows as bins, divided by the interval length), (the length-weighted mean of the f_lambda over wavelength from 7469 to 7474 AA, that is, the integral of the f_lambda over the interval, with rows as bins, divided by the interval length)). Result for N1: 29.7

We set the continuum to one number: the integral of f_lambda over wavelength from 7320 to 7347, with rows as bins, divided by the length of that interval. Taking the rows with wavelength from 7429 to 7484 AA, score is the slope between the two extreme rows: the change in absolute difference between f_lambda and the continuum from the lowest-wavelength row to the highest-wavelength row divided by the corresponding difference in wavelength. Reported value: -0.02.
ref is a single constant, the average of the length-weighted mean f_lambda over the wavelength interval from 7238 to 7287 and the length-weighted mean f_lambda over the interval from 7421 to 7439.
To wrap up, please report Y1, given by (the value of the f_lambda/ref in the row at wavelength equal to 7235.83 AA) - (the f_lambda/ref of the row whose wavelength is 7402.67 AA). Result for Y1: 0.03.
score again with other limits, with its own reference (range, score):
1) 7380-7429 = 0.01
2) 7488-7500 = 0.00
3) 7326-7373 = 0.01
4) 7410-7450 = 0.03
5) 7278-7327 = -0.03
